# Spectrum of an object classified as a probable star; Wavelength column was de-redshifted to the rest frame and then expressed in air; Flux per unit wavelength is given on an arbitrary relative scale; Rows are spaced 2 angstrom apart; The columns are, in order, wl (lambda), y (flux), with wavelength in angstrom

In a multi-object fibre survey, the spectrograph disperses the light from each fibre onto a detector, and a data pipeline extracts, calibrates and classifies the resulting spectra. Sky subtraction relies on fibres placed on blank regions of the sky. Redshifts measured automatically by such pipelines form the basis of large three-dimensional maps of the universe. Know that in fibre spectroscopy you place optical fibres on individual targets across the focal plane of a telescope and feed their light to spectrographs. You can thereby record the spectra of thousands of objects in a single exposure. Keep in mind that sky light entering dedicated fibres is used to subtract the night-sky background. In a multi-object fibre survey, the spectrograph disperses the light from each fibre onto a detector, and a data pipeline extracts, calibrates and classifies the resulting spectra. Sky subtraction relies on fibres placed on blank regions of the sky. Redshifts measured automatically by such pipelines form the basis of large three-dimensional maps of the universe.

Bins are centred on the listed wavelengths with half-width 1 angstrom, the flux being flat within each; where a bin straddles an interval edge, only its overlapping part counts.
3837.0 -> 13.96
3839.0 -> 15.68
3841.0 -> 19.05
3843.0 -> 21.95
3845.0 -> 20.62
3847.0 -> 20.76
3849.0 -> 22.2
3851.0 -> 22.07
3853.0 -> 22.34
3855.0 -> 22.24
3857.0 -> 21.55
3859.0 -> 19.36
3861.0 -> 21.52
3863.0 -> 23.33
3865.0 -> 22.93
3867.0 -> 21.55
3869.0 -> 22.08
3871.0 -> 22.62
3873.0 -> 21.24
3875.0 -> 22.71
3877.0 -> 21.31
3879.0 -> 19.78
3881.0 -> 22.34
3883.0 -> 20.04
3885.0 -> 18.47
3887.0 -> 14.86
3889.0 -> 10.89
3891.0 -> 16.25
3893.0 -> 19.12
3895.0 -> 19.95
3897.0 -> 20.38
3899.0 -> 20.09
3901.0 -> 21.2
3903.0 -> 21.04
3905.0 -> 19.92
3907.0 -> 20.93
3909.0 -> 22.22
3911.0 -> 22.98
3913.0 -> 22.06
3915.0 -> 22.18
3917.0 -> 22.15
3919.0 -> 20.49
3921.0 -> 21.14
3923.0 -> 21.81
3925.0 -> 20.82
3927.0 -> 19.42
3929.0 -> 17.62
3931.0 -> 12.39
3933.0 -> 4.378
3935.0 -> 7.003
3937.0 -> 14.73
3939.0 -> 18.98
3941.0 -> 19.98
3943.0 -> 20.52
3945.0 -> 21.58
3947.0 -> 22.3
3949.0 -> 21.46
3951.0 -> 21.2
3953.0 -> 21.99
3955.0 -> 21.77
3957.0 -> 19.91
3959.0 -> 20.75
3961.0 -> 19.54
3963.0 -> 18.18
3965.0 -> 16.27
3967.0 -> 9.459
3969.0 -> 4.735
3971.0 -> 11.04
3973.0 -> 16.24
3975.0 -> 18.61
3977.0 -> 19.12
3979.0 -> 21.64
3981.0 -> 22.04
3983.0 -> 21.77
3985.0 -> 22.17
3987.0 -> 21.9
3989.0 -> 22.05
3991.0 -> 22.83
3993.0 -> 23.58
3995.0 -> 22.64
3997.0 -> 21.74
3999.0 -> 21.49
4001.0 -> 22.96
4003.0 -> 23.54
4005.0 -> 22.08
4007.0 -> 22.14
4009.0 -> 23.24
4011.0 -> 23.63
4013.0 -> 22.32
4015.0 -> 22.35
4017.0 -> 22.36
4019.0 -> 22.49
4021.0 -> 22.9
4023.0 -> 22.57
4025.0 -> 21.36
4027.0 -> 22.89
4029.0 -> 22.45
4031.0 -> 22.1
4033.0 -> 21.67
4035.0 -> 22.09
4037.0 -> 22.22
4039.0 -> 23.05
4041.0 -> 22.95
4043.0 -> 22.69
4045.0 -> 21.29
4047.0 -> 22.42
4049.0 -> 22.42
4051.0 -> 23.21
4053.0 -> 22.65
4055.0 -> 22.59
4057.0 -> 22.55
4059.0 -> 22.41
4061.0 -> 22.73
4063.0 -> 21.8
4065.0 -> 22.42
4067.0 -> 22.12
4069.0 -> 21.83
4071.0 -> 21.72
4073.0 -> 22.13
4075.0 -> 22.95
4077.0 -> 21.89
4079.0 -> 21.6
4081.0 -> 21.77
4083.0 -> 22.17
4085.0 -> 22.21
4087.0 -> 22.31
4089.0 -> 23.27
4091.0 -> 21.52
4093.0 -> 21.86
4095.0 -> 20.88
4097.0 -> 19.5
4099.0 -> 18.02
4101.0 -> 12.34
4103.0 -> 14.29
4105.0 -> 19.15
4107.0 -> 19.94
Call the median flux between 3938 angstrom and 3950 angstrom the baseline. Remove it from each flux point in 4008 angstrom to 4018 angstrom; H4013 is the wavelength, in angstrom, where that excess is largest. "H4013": 4011.0 angstrom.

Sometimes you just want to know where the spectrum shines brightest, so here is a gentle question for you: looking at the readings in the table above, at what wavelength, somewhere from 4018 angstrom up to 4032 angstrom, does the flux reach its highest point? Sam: 4021.0 angstrom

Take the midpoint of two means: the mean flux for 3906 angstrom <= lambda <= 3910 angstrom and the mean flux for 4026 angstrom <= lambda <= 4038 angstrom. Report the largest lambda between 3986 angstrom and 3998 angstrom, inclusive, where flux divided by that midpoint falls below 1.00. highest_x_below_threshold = 3997.0 angstrom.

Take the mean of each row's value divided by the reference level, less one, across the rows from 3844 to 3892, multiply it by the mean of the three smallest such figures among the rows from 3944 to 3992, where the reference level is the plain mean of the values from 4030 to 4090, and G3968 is 0.05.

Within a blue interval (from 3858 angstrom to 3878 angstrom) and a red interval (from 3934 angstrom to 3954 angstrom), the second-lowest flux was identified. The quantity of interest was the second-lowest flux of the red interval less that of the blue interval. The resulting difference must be -7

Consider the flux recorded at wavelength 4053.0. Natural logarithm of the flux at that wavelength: 3.12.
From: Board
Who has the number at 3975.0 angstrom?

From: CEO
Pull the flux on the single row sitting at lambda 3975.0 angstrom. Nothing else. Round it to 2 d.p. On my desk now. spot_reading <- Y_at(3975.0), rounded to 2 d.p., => 18.61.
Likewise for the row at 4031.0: 22.10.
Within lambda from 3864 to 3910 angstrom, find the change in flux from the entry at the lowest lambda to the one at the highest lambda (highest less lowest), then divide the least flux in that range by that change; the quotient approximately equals -15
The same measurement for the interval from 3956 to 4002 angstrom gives 2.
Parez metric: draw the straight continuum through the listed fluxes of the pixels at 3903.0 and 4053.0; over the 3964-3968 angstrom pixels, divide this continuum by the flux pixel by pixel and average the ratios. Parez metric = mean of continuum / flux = 1.82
